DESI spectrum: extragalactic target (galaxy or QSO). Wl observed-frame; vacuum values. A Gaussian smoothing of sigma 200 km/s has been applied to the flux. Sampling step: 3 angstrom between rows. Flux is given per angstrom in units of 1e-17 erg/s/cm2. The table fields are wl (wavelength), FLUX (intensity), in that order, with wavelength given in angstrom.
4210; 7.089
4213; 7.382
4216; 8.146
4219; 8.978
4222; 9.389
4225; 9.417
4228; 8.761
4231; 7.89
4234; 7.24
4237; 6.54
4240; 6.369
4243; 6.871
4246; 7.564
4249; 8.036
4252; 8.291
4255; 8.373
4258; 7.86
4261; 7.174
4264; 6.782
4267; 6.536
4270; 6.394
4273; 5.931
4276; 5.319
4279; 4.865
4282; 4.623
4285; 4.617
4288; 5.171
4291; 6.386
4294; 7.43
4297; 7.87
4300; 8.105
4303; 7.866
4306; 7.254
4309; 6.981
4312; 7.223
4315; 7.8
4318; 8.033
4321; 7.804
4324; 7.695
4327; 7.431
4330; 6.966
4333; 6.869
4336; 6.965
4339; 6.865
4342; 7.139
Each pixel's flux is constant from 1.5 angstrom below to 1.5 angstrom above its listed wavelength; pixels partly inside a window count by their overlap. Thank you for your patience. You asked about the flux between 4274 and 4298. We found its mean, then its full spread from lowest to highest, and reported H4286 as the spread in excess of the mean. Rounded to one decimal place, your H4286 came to -2.5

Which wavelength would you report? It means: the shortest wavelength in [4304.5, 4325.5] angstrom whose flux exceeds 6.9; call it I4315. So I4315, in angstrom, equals 4306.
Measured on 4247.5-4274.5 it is 4249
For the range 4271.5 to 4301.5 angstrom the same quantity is 4294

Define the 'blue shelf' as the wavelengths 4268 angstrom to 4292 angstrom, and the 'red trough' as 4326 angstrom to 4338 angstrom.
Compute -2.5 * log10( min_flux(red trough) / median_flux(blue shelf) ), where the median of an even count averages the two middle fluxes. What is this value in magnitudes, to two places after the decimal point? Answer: -0.29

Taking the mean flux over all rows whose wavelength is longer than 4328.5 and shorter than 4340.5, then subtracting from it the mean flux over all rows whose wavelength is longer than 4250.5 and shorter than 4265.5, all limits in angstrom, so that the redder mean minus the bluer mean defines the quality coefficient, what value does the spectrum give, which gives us -0.8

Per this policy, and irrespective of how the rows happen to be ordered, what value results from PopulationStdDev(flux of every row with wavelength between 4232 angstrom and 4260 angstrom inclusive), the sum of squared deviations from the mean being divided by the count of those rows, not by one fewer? 0.7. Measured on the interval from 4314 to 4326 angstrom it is 0.1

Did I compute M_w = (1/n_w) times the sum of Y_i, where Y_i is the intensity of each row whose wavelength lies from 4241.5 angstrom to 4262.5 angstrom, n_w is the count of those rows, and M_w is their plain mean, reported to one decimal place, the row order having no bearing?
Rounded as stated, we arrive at 7.7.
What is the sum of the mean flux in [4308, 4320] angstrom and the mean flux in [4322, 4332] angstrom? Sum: 14.9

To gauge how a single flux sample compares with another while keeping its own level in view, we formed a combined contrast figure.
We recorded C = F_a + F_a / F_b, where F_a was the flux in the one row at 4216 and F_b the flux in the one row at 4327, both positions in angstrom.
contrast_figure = 9.2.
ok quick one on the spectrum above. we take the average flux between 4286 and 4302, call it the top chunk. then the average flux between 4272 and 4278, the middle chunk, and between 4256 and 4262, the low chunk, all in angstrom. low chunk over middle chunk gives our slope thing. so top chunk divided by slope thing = 5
